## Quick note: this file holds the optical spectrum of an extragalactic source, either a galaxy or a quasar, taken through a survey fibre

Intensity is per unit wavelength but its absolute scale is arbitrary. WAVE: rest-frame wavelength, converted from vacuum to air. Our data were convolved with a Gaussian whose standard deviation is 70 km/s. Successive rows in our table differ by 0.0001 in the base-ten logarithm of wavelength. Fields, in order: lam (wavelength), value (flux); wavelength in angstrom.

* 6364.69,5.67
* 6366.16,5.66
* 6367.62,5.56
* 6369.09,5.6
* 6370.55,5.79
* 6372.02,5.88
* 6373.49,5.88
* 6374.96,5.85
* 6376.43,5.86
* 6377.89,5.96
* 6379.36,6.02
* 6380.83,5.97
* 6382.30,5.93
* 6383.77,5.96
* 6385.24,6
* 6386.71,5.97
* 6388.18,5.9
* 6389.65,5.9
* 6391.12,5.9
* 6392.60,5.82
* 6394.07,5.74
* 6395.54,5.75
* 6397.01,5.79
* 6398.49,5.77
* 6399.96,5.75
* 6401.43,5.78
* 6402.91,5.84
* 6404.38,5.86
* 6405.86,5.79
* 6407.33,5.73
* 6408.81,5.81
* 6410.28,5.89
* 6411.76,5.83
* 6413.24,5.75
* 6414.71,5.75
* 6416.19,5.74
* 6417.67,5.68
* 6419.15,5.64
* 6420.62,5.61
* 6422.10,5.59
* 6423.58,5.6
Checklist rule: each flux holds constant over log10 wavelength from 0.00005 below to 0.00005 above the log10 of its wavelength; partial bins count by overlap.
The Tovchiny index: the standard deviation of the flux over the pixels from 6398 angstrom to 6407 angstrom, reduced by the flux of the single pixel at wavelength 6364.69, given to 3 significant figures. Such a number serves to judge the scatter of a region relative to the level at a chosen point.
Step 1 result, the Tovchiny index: -5.63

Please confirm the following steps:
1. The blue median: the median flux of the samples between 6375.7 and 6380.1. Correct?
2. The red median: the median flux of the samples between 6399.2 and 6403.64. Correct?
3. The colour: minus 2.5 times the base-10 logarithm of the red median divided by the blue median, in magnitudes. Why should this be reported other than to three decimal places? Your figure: 0.033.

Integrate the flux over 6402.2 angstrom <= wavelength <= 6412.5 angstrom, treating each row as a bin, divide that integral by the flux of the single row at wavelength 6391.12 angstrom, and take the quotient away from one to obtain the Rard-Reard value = -9.2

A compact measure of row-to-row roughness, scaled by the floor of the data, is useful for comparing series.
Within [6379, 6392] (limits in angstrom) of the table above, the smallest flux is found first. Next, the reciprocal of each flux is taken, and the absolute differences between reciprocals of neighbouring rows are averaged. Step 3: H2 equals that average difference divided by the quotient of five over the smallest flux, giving 0.0011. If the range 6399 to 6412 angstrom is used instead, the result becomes 0.0020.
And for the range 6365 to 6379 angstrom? 0.0024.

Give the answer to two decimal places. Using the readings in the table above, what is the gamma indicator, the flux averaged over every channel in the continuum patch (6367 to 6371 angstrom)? 5.65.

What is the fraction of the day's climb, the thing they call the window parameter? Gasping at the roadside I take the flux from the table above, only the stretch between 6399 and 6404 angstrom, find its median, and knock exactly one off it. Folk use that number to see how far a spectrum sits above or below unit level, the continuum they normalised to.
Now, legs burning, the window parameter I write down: 4.780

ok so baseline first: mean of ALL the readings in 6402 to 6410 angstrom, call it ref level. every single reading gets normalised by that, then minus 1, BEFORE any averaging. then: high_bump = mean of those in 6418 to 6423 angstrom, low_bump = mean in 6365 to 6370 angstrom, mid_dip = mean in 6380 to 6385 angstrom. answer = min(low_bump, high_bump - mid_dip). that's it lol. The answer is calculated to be -0.059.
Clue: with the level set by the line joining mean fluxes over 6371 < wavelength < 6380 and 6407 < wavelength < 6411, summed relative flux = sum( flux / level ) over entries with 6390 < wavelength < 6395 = 3.0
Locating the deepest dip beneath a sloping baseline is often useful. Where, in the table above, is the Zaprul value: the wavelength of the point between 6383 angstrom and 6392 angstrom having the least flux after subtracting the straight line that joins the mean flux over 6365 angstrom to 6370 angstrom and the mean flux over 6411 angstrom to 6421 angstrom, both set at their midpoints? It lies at 6391.12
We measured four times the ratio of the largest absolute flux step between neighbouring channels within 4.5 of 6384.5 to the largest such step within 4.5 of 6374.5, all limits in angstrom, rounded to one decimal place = 2.8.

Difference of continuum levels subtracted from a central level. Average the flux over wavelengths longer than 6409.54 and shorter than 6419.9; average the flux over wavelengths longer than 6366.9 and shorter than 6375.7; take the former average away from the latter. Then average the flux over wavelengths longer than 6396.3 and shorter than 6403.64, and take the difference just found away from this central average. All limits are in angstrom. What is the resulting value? 5.8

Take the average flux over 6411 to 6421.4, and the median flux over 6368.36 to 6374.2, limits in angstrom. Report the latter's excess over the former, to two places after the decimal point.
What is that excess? 0.12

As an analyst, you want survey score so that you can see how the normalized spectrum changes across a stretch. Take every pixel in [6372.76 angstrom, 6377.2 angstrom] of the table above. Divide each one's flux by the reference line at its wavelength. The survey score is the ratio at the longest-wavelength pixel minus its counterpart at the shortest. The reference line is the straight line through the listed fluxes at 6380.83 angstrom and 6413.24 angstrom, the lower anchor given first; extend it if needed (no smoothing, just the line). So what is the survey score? 0.000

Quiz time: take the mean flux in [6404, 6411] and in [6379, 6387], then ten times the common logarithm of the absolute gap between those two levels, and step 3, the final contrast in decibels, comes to -8.0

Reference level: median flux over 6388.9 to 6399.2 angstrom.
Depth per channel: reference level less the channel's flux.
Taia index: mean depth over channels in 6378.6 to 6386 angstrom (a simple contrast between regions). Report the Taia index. -0.19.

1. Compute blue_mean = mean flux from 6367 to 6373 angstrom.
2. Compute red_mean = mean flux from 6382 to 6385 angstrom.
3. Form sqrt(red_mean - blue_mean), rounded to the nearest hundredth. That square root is 0.49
